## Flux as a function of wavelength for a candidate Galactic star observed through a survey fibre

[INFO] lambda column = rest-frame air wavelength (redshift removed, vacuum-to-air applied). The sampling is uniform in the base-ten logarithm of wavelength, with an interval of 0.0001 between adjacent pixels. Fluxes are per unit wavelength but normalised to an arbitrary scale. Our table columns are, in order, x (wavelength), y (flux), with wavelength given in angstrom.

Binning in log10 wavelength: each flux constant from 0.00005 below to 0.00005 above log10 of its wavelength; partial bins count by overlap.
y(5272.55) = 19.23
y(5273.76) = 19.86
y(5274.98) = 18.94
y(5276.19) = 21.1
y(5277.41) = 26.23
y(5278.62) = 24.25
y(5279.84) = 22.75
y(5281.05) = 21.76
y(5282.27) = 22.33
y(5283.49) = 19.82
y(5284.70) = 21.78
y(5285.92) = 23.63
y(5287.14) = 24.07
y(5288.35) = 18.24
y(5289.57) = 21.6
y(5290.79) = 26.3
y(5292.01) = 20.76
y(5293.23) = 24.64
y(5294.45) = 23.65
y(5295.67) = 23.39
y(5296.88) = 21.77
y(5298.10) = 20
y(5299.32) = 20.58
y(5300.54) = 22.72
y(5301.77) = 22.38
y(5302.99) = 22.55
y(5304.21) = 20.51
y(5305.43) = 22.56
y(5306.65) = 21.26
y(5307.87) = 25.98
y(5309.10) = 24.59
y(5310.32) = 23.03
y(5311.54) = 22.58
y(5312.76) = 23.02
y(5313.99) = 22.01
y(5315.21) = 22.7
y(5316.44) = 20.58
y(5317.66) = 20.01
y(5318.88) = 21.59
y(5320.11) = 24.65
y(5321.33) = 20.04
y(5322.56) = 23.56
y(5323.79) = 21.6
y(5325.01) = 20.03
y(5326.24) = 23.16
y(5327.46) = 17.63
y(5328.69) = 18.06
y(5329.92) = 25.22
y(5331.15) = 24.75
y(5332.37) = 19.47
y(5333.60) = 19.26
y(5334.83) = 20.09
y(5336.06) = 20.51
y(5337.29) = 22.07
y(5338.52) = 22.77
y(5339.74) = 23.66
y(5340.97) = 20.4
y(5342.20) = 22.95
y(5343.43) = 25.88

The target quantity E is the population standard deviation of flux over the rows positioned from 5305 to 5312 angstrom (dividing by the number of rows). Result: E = 1.54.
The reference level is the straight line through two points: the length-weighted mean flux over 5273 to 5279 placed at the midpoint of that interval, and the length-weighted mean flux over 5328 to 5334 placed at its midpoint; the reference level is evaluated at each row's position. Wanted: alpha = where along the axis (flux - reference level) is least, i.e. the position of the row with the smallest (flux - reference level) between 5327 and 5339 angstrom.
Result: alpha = 5327.46 angstrom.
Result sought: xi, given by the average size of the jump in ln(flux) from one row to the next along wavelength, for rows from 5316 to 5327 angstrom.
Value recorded 0.114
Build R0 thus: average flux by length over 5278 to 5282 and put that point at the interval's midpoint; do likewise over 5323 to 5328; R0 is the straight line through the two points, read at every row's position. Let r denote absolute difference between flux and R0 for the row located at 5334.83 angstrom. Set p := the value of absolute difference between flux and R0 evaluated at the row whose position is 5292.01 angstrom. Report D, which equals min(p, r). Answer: 0.24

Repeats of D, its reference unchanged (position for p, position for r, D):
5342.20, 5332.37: 0.98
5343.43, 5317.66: 1.13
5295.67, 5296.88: 0.34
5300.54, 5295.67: 0.78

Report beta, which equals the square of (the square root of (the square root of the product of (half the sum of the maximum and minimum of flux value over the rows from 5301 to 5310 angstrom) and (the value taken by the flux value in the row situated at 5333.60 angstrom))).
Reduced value 21.2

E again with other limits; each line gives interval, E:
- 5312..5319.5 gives 1.08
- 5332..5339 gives 1.30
